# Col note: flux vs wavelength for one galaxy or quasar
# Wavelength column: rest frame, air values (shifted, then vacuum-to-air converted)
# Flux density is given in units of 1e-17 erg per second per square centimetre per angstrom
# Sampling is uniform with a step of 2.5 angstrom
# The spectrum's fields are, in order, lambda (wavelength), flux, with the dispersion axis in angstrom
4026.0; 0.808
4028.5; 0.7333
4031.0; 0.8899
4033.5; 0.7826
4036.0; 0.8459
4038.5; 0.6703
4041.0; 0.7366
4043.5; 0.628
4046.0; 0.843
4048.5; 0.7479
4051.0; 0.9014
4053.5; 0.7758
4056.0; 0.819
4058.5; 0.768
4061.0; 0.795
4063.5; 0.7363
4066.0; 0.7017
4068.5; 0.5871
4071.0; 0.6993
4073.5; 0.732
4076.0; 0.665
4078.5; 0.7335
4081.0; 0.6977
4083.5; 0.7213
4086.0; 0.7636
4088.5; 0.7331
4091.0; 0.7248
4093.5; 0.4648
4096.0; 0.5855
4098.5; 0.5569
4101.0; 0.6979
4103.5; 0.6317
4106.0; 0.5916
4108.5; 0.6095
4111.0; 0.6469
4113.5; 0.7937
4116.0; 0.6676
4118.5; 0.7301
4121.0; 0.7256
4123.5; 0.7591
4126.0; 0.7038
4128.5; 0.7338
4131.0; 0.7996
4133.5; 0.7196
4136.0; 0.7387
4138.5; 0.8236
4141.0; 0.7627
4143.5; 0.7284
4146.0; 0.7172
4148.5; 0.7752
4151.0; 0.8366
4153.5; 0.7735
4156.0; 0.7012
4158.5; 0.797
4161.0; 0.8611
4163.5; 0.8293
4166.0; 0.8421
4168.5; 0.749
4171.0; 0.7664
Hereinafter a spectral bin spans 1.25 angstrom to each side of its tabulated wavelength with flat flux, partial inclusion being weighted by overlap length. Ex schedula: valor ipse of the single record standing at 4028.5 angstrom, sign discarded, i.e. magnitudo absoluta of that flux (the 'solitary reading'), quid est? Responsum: 0.733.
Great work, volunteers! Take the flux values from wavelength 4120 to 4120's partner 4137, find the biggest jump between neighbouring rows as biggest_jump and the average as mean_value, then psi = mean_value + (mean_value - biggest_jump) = 1.40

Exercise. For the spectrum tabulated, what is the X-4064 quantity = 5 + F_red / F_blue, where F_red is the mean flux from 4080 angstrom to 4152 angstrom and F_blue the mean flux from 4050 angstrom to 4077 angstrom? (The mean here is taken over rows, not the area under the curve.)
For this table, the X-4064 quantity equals 5.95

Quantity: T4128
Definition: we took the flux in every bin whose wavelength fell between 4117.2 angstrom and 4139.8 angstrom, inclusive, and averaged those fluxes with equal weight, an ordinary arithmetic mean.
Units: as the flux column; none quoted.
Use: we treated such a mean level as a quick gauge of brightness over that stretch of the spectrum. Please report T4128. 0.748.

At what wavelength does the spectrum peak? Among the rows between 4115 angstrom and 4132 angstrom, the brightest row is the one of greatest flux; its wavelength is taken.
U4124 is 4131.0 angstrom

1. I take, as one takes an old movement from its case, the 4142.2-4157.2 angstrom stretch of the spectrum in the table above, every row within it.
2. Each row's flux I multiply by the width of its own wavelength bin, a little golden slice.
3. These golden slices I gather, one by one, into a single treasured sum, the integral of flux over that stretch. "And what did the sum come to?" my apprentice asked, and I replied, 11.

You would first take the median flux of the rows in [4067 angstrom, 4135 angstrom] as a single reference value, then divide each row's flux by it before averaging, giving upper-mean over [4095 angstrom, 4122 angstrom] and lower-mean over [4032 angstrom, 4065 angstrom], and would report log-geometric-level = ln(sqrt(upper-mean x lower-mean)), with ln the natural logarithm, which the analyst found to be 0.013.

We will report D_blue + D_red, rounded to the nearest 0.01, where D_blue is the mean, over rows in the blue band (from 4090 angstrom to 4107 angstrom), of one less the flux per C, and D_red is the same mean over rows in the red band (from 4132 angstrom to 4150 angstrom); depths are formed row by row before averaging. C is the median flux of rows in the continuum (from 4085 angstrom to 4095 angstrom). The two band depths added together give 0.13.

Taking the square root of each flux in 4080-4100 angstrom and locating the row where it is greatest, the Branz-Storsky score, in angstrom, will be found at 4086.0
